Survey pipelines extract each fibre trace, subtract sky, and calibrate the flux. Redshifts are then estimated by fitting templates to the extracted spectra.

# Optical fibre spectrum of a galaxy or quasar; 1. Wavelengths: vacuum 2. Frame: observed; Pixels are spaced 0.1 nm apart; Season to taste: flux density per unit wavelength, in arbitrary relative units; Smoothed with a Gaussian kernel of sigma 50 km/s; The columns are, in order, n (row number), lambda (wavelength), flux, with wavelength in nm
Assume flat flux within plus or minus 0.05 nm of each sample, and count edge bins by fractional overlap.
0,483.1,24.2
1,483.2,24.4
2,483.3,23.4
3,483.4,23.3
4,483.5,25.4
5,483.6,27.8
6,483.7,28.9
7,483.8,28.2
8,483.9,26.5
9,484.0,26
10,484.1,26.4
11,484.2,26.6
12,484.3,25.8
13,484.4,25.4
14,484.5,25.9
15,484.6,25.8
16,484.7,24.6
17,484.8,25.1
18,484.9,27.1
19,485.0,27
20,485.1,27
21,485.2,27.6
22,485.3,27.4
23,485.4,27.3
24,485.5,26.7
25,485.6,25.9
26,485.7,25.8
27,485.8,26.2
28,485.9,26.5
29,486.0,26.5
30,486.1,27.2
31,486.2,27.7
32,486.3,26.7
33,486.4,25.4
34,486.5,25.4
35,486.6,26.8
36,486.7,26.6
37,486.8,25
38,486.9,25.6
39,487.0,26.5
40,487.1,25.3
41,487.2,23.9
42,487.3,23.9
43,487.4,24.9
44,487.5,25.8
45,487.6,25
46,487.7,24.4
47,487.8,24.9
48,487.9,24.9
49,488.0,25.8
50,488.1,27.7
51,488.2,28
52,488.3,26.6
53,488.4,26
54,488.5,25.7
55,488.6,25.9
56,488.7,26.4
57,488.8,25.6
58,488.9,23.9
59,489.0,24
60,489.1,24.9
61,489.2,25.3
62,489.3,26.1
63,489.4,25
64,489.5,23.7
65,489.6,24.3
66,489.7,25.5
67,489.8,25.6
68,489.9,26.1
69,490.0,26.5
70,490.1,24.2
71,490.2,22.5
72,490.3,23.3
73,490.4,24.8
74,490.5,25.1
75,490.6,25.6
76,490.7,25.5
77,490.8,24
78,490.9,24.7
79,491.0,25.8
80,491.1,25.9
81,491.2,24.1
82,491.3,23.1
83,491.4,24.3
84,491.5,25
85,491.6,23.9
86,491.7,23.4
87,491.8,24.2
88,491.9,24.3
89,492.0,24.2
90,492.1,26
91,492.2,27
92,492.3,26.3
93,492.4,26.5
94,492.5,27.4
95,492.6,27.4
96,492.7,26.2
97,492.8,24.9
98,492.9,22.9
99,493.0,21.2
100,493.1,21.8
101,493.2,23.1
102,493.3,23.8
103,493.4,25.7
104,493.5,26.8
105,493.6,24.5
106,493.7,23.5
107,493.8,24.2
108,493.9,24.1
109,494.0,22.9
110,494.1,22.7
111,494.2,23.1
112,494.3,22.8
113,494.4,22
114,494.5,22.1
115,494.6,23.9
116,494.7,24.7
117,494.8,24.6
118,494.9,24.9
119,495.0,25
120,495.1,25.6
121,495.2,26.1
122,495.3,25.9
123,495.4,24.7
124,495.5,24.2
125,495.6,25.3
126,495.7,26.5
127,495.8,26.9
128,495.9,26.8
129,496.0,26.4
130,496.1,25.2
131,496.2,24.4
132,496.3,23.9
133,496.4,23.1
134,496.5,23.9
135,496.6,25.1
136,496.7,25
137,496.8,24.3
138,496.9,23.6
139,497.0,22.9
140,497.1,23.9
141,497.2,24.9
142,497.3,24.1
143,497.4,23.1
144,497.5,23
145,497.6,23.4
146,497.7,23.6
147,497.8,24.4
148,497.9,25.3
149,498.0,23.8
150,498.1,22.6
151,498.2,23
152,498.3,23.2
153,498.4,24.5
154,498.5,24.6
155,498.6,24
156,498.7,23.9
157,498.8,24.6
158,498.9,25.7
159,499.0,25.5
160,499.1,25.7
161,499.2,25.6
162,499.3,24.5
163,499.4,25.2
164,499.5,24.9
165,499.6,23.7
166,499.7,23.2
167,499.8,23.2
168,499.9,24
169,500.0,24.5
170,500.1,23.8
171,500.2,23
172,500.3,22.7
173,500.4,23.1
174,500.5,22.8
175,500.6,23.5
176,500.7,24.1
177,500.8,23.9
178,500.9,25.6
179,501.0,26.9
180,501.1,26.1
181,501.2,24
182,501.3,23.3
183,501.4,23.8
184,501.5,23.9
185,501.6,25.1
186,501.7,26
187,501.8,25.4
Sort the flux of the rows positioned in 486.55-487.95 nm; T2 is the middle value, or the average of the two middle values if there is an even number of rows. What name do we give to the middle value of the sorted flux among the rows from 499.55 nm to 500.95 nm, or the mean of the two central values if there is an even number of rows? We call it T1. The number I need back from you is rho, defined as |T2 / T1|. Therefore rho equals 1.059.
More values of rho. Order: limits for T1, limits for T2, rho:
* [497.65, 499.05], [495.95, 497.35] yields 1.000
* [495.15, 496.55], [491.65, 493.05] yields 1.008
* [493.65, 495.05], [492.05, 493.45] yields 1.091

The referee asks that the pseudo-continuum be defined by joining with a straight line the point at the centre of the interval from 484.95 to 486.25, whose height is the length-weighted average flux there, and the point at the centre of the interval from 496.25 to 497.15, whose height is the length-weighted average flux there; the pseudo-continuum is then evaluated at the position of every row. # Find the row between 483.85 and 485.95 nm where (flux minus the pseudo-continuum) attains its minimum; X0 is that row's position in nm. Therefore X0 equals 484.7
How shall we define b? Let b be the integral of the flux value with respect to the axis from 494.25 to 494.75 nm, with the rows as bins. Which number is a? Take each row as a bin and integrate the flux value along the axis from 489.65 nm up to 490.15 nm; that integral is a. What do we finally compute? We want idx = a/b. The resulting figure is 1.11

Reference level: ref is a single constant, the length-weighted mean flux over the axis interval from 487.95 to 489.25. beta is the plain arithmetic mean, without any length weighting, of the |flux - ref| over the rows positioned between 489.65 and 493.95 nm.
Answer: 1.44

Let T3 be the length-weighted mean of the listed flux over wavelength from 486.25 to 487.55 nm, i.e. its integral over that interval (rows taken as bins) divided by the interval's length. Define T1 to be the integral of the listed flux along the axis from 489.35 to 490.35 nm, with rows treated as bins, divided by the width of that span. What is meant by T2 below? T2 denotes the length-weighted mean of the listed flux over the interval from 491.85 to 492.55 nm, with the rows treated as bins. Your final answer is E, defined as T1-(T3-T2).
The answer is 25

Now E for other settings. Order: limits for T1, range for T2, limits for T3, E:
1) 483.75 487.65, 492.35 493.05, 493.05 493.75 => 27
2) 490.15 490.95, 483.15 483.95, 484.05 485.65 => 24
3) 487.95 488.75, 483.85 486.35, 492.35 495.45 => 29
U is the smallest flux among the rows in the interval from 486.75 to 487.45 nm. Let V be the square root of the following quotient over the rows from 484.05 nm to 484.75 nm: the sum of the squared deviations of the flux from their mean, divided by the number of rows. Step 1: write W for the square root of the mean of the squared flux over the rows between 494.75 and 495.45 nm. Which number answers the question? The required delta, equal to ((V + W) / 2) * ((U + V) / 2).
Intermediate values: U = 23.9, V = 0.61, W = 25.3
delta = 159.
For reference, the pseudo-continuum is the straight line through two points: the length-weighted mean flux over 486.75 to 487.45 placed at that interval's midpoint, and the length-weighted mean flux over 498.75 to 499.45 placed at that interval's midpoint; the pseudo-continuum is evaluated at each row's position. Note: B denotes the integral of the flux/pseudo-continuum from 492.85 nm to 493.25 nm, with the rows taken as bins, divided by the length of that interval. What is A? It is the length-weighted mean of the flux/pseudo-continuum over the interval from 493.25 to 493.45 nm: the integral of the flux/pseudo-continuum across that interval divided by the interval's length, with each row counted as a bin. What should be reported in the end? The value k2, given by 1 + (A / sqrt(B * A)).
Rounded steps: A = 0.98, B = 0.89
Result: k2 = 2.05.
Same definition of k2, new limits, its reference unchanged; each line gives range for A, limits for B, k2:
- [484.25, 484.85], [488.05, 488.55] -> 1.98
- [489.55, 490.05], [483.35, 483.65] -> 2.00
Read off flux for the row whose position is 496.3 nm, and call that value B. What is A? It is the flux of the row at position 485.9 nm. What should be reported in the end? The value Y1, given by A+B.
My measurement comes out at 50.4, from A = 26.5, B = 23.9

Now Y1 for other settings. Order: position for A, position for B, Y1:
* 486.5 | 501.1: 51.5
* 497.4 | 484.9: 50.2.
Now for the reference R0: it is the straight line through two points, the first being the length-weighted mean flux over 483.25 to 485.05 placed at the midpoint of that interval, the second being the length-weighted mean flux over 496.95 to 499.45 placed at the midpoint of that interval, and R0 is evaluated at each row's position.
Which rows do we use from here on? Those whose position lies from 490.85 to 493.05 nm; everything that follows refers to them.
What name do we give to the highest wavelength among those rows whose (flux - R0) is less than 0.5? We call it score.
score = 493.0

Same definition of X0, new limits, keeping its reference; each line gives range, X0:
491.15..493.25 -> 493.0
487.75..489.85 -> 489.5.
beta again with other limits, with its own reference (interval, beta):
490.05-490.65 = 1.58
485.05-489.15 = 0.91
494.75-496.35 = 0.88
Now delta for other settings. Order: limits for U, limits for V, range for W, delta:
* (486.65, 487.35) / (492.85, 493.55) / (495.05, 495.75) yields 176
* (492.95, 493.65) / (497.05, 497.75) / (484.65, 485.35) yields 148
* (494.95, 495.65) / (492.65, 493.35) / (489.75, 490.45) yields 170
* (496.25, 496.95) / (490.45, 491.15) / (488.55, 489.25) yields 153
